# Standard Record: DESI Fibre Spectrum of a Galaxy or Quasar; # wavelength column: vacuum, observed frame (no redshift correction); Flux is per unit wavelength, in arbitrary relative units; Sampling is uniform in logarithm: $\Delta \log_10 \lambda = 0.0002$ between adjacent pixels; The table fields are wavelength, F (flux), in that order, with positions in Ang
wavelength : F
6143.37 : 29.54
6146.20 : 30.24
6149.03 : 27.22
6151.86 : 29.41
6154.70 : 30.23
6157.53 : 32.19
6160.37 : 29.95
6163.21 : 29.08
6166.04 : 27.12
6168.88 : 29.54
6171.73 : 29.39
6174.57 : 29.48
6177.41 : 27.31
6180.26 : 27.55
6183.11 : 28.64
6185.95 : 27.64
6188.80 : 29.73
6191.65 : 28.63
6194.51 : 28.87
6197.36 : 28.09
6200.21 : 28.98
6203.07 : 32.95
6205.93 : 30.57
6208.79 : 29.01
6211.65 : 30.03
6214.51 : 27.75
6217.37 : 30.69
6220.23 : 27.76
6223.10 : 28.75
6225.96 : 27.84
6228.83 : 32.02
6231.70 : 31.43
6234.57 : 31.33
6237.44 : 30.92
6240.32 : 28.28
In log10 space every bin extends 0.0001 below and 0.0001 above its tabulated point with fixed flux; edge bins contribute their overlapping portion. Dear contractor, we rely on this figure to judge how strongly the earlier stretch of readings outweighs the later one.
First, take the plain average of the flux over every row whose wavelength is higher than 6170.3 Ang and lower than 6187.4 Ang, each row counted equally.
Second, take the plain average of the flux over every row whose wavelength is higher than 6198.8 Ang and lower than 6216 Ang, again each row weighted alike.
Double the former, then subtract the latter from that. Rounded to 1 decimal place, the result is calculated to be 26.8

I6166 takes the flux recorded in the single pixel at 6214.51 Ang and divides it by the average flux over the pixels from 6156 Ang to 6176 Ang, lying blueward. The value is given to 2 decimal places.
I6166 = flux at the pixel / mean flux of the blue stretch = 0.94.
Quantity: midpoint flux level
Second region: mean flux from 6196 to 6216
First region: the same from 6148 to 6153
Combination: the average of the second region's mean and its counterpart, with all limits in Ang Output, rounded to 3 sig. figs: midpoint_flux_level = 29.0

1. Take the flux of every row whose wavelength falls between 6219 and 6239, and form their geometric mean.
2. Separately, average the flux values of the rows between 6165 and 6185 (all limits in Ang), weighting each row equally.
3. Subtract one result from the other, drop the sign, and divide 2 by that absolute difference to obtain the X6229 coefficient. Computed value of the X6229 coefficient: 1.3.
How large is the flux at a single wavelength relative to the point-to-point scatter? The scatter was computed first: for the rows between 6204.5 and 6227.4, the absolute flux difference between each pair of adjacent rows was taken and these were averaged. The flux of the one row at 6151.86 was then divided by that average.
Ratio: 16.3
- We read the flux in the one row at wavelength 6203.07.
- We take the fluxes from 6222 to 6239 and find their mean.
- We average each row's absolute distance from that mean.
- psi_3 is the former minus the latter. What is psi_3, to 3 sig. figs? 31.6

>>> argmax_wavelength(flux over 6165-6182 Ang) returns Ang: 6168.88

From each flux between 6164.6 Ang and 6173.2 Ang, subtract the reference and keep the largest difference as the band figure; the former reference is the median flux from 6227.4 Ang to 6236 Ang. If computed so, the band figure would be -1.9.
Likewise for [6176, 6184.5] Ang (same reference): -2.8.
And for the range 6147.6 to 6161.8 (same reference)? 0.8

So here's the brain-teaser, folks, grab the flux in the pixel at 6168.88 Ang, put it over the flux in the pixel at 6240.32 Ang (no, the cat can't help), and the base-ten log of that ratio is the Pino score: 0.02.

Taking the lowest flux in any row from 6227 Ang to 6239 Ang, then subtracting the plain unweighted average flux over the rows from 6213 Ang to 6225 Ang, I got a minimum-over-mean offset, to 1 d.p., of 2.2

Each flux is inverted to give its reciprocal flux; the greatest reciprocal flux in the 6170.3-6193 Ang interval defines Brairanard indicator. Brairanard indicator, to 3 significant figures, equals 0.0366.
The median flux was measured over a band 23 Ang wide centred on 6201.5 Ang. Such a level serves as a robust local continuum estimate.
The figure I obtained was 29.0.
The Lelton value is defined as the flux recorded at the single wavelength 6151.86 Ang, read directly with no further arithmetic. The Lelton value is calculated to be 29.41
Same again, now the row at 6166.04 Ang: 27.12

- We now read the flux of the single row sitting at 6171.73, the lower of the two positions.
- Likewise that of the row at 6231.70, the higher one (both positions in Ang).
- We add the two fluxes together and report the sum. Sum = 60.8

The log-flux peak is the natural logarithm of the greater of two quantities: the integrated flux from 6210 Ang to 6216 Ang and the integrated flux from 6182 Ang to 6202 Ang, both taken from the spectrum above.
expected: 6.35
